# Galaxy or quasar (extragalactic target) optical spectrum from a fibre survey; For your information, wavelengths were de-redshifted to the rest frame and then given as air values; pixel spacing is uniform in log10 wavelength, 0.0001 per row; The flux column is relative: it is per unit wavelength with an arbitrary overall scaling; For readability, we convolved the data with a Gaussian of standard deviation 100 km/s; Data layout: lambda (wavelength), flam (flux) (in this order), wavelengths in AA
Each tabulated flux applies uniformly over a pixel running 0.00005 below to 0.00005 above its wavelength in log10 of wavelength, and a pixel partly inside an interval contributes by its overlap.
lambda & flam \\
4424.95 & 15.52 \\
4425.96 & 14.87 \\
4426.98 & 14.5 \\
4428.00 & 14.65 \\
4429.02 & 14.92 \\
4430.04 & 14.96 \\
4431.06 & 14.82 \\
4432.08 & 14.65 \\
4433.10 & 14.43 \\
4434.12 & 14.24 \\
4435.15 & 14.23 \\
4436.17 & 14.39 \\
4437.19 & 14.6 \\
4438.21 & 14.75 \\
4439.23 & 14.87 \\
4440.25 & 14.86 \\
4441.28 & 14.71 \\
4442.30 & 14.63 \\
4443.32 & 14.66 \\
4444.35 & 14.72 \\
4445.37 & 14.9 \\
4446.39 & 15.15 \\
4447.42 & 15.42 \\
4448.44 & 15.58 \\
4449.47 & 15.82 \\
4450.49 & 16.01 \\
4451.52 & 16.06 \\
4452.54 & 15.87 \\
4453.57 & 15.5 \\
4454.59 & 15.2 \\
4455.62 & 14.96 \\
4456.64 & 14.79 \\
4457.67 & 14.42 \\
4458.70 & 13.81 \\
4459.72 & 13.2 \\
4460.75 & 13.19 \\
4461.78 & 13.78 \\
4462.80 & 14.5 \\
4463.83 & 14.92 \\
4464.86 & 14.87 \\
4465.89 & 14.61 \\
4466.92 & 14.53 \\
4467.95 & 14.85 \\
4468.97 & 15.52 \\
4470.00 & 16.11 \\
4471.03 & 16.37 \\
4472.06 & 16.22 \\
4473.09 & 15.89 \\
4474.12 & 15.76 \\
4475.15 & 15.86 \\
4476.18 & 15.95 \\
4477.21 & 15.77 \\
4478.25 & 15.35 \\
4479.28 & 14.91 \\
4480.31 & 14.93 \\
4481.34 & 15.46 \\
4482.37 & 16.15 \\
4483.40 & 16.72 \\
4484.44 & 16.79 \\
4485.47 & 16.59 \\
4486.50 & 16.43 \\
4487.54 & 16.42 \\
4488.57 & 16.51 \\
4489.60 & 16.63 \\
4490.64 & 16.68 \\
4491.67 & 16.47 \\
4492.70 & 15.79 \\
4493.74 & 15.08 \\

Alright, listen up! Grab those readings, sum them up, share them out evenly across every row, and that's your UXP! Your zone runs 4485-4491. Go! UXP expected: 16.5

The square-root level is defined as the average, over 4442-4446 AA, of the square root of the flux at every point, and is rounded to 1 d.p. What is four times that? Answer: 15.4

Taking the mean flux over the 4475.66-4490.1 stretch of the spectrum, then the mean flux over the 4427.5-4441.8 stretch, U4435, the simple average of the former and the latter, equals 15.3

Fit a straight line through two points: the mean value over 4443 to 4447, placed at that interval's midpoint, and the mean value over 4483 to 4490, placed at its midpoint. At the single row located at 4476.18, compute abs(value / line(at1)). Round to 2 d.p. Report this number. 0.99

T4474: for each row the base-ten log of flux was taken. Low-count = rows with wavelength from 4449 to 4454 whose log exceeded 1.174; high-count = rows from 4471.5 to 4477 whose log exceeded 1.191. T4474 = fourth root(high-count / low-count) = 1.0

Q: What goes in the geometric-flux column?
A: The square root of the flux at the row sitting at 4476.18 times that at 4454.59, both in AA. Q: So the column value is 15.6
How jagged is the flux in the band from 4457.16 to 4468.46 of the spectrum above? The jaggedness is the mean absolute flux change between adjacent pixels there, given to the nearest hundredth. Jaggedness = 0.37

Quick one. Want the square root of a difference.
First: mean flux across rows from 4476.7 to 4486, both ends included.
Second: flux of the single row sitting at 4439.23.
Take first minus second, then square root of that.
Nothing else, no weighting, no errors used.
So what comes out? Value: 0.99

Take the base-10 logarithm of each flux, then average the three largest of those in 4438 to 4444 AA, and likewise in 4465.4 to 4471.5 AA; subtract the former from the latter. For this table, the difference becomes 0.033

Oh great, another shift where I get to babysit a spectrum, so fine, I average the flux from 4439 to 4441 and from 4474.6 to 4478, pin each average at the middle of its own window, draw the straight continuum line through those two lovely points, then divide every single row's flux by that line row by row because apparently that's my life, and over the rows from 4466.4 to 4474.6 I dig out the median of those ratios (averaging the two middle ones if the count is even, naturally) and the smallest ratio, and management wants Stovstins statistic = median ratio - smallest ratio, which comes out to 0.07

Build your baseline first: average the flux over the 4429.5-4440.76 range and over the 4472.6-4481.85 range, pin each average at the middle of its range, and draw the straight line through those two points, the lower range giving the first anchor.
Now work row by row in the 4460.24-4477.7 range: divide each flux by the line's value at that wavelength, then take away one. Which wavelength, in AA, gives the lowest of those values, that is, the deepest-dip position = 4460.75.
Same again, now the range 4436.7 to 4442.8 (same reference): 4442.30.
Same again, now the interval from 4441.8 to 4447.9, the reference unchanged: 4442.30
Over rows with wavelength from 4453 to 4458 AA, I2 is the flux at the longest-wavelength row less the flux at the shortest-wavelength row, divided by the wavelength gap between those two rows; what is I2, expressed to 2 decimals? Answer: -0.26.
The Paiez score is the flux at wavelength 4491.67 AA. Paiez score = 16.47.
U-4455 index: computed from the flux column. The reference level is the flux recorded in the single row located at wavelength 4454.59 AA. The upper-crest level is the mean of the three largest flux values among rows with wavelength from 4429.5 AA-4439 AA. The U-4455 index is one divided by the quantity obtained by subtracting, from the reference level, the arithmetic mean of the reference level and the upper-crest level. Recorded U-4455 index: 6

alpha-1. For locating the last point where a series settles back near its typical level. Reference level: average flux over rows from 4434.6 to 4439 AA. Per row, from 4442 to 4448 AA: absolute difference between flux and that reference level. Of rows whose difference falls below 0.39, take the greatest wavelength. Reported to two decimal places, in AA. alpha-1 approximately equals 4444.35 AA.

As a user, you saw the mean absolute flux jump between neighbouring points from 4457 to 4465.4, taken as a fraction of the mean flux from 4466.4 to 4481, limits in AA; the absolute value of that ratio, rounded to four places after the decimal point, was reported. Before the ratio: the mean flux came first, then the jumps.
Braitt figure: 0.0276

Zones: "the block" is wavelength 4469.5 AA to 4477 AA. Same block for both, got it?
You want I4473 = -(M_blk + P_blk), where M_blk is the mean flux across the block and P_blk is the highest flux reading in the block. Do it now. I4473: -32.4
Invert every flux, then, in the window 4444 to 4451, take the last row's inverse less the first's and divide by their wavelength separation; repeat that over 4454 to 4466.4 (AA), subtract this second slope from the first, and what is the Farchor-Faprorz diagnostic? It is -0.0011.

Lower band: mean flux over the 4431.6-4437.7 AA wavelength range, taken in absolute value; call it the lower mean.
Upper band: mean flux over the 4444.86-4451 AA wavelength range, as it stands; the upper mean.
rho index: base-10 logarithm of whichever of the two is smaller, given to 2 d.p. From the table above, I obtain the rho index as 1.16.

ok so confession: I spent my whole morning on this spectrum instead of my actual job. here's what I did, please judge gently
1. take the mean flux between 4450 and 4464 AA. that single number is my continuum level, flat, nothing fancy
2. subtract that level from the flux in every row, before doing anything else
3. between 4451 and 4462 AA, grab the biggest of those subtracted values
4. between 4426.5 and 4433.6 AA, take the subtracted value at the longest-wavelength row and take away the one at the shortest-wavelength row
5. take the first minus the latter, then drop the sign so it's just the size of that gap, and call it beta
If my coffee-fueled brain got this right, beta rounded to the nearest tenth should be 1.4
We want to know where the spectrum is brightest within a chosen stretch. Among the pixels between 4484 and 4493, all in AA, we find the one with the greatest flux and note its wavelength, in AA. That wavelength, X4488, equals 4484.44 AA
